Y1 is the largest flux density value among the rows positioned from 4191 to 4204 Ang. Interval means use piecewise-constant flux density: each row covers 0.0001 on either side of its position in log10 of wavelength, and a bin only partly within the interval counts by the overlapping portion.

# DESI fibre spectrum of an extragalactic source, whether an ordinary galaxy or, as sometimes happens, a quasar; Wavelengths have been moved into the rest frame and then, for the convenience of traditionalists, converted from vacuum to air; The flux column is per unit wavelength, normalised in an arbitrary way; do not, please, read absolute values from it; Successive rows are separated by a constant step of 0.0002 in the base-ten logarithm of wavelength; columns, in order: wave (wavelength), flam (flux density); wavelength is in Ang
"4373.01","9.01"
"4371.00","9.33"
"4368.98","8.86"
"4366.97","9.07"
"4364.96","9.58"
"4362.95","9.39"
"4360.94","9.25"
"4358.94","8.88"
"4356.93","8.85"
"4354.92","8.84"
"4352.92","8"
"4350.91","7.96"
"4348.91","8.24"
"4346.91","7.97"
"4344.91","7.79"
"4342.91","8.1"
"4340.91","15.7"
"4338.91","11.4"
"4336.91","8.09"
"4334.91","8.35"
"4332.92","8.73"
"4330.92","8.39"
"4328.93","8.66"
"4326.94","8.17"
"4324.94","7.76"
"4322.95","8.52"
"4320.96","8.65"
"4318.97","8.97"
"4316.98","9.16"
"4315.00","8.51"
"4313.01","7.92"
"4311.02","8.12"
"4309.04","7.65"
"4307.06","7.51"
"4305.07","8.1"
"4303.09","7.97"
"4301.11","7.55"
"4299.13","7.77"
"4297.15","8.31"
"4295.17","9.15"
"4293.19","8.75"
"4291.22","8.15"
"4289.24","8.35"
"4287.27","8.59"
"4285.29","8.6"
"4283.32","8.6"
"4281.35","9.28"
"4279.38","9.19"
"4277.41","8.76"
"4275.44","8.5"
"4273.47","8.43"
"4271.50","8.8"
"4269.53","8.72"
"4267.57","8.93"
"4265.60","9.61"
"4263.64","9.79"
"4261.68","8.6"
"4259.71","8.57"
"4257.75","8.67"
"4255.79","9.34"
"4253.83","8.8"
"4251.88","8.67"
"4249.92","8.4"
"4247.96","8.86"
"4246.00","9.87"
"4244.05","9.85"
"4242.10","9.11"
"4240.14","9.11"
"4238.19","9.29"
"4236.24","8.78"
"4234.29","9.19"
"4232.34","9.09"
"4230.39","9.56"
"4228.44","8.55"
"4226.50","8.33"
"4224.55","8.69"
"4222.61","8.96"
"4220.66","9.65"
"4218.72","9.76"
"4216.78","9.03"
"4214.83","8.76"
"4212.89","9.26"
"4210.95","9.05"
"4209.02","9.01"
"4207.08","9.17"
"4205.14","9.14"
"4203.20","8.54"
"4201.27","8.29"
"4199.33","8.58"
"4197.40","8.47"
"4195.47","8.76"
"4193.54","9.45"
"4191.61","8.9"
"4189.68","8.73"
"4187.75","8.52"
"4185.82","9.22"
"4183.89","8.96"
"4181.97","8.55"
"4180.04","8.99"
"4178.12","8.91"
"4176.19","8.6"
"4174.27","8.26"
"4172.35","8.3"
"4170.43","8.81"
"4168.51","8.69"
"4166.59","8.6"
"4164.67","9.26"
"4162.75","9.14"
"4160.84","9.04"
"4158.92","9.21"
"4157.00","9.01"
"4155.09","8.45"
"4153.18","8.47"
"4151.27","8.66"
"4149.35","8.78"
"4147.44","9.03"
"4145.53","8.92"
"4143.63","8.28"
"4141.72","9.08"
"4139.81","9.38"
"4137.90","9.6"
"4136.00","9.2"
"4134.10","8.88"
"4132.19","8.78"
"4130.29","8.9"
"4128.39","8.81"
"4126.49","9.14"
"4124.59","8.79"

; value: 9.45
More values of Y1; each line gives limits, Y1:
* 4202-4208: 9.17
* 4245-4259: 9.87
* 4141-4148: 9.08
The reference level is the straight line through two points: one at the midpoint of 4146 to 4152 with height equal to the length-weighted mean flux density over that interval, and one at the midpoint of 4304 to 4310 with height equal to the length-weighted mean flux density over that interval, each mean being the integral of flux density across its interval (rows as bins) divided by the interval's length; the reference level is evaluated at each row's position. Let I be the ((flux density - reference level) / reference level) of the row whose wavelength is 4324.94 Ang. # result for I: 0.02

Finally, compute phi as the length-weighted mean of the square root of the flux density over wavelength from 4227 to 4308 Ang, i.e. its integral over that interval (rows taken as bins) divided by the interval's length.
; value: 2.96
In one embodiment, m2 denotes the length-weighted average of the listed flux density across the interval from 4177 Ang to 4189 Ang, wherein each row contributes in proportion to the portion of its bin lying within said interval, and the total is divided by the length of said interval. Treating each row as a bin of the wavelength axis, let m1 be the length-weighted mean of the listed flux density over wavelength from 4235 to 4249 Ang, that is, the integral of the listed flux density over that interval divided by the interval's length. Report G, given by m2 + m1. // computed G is 18.1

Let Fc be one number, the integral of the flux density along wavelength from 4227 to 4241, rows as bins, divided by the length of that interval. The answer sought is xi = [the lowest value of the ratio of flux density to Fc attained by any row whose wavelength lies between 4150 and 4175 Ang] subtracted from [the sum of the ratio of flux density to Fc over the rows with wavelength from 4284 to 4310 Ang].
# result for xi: 10.8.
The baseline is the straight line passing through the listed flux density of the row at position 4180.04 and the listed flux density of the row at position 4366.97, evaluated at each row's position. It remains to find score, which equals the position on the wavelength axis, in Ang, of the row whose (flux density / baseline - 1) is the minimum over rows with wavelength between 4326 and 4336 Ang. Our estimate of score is 4326.94 Ang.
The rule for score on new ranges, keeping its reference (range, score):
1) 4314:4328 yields 4324.94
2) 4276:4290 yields 4289.24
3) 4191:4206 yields 4201.27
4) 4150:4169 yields 4155.09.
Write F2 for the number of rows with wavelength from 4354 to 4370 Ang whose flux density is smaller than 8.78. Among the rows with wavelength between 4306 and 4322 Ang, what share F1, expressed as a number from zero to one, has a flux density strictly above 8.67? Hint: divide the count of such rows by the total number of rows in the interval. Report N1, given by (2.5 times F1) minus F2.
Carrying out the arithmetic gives 0.6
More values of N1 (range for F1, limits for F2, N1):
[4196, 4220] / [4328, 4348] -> -6.3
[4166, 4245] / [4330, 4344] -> -3.2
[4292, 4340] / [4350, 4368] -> -1.4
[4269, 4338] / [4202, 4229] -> -4.3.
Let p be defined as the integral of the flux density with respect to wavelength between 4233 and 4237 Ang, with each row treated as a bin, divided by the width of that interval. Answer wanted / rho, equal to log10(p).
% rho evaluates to 0.954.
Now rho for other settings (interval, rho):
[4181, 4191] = 0.944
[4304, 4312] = 0.895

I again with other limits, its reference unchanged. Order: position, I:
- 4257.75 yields 0.07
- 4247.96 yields 0.09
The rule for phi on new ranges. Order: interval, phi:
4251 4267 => 3.00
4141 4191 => 2.96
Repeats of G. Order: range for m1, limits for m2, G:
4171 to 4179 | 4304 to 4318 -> 16.7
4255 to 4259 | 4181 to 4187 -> 17.9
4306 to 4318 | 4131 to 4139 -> 17.3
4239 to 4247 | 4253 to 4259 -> 18.4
